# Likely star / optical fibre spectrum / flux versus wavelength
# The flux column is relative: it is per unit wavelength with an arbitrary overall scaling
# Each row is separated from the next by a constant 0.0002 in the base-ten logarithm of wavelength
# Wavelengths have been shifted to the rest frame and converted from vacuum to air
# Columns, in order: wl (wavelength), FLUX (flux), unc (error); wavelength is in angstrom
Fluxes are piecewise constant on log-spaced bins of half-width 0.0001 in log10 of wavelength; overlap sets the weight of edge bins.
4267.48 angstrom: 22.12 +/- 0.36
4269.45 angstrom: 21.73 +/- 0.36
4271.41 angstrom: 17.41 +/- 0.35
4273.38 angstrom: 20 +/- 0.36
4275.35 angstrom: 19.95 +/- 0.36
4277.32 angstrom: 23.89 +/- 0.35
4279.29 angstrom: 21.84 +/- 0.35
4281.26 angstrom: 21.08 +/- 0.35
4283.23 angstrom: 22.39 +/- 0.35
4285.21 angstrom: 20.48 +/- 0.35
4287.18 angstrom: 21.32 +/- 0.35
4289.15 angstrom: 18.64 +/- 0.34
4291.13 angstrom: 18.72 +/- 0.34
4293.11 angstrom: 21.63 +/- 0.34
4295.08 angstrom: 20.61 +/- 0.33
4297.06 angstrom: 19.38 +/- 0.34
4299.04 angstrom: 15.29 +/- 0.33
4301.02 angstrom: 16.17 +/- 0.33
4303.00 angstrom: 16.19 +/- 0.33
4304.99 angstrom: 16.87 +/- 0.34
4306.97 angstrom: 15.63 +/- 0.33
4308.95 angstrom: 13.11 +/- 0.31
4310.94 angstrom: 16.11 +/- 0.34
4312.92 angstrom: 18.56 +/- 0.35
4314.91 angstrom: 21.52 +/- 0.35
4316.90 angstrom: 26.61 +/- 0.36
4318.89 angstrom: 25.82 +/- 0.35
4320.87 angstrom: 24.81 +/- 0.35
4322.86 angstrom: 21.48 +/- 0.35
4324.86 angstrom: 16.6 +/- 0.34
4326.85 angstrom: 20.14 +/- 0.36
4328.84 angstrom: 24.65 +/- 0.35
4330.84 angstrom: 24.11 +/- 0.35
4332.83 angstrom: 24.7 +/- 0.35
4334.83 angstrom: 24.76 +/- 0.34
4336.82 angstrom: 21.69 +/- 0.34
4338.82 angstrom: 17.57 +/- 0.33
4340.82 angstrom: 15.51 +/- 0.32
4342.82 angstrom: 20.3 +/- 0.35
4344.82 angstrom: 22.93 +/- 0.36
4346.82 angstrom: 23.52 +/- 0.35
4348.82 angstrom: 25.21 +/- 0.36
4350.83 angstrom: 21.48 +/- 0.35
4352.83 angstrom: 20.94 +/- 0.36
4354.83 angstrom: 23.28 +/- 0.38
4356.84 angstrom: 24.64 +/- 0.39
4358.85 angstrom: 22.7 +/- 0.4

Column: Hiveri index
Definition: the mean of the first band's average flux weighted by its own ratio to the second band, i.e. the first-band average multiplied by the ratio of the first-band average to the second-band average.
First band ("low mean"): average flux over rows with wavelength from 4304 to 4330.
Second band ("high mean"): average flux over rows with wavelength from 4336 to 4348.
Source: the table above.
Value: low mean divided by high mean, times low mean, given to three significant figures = 20.0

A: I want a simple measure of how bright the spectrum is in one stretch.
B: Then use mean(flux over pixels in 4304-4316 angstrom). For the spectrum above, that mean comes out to 17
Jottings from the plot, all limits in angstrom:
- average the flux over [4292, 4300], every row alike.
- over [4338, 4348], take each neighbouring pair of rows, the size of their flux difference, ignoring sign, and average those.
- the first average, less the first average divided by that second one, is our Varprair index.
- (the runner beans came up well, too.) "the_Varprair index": 11.6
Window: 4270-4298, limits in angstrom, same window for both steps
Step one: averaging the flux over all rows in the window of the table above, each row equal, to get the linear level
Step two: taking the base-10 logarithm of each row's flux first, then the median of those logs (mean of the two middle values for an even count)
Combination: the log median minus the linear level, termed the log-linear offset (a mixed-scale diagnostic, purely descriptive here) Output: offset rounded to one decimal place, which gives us -19.2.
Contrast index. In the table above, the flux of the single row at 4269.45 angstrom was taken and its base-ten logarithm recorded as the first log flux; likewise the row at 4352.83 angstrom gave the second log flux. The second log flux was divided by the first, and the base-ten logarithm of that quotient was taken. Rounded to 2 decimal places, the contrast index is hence -0.01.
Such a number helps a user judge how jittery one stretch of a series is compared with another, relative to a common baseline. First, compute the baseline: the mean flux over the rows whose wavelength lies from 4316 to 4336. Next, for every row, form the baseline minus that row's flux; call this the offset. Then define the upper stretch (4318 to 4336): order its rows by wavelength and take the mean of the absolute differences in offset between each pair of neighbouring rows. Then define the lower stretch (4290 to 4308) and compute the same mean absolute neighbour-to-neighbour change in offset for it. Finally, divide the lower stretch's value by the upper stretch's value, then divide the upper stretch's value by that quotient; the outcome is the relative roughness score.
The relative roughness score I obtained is 3.5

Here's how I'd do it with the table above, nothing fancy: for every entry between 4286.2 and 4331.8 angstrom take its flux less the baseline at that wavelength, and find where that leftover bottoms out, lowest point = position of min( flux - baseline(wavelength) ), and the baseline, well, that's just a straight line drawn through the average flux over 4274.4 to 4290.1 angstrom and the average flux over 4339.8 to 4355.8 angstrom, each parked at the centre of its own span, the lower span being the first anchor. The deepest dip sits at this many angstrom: 4308.95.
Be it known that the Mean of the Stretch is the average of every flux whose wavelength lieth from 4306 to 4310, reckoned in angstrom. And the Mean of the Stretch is 14.4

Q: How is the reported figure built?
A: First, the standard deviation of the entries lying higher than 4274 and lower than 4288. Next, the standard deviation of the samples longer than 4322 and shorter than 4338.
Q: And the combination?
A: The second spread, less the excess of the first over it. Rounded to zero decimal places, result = 4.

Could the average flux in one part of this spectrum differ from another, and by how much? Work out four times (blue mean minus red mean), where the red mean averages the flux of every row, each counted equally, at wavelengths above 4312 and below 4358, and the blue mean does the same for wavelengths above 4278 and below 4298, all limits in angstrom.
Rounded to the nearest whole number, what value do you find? -6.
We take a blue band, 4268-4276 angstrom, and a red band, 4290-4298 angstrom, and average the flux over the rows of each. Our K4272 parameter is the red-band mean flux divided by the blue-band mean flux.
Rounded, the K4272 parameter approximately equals 1.0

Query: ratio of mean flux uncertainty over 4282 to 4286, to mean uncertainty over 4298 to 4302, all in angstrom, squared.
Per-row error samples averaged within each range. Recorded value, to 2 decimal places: 1.12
